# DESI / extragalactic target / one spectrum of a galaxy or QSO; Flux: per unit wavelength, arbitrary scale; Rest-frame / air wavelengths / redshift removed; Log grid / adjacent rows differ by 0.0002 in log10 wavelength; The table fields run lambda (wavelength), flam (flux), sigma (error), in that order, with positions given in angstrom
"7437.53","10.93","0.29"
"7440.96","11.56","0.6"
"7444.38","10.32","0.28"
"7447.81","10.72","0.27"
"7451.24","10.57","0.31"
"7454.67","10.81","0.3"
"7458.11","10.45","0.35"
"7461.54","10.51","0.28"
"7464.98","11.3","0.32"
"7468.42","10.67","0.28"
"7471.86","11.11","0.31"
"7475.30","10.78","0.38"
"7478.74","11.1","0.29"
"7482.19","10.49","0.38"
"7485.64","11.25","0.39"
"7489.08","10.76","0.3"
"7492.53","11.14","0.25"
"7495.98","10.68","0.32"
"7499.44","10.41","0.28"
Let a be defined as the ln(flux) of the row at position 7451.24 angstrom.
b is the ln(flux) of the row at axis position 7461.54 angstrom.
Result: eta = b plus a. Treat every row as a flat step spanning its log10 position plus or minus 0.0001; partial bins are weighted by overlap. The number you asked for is 4.71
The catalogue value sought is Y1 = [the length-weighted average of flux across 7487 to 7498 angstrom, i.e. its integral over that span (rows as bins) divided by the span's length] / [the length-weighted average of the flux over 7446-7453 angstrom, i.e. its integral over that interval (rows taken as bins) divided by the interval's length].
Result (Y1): 1.02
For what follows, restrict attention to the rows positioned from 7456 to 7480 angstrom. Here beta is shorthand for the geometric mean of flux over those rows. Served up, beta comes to 10.8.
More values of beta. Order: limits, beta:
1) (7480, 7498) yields 10.9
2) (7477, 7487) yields 10.9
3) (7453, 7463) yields 10.6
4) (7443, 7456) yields 10.6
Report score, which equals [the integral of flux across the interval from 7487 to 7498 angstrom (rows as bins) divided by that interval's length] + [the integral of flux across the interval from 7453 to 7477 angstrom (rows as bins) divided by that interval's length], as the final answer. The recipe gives 21.7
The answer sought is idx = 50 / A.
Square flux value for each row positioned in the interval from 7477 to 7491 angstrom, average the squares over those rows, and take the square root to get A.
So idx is 4.59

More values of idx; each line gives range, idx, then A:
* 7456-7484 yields 4.63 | 10.8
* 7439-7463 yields 4.67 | 10.7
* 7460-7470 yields 4.62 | 10.8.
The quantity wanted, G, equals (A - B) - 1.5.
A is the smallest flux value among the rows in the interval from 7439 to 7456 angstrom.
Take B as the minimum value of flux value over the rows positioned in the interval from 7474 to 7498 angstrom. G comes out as -1.67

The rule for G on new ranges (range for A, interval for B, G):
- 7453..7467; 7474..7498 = -1.54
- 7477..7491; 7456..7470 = -1.46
